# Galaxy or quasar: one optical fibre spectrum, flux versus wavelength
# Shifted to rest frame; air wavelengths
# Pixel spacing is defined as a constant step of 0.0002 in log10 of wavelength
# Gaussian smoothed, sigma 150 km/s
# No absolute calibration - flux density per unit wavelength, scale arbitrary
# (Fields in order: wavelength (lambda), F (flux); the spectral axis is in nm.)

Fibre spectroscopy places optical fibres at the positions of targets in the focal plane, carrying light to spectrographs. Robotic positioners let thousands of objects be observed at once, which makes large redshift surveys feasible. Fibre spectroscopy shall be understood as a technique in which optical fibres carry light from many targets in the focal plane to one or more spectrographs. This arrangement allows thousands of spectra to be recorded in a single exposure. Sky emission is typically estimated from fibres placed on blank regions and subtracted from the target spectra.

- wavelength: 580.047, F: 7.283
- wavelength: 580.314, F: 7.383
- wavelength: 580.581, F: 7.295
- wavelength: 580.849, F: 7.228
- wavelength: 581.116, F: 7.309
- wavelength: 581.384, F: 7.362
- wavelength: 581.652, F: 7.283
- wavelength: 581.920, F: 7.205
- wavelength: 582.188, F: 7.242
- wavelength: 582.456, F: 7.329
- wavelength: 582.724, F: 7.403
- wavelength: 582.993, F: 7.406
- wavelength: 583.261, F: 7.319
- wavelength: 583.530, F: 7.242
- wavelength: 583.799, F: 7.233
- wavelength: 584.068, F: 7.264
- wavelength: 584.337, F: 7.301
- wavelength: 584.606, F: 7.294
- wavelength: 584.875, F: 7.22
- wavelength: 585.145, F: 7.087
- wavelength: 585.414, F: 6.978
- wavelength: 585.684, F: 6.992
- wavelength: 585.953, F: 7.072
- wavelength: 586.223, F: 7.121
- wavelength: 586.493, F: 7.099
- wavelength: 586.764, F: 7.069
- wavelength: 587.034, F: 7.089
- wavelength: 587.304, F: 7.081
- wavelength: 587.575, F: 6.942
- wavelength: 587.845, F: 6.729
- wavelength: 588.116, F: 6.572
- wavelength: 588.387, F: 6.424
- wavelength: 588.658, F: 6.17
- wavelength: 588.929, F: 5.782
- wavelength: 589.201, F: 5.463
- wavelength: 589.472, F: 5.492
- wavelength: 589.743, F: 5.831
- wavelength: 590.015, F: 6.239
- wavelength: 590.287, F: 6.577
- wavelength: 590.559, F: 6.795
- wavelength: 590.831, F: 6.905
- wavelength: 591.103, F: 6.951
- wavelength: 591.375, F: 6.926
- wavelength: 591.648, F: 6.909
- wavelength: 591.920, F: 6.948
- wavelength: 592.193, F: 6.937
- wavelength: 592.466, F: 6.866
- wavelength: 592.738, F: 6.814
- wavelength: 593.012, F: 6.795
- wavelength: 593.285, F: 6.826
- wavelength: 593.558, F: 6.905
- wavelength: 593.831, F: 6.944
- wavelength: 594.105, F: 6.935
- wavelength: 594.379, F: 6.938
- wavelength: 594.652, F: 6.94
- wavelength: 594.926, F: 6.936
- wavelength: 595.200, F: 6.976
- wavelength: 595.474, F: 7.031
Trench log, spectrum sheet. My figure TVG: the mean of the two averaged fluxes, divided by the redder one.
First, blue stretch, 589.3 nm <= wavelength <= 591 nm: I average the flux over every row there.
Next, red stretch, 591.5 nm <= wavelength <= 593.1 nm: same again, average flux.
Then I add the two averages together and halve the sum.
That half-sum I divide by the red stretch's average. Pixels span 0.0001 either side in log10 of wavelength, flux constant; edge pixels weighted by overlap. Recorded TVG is 0.96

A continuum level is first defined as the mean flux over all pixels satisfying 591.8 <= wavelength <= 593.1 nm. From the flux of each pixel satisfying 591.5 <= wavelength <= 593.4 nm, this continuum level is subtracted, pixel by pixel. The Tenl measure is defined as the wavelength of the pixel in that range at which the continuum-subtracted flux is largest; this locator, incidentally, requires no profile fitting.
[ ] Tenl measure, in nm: 591.920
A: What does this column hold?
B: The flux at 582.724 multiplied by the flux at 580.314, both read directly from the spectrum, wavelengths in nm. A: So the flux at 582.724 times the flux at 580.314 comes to 55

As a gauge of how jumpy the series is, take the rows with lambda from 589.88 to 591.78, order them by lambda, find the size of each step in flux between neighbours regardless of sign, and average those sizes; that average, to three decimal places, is 0.126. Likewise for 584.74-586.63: 0.068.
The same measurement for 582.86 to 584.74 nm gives 0.041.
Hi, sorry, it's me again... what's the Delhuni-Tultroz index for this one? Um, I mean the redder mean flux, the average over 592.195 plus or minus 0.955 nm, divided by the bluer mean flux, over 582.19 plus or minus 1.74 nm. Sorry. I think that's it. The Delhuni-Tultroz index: 0.94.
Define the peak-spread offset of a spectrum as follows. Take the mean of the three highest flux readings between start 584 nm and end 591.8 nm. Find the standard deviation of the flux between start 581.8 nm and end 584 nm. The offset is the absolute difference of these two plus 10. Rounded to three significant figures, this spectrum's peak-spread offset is 17.2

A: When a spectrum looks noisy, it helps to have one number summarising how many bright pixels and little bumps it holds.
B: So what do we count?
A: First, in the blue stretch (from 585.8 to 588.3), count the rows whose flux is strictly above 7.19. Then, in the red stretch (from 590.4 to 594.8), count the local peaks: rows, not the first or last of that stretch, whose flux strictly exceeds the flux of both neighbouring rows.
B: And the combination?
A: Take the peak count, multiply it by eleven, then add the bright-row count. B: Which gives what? 33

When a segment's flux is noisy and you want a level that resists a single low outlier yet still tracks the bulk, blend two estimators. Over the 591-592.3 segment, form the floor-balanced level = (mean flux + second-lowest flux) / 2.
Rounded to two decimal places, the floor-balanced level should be 6.93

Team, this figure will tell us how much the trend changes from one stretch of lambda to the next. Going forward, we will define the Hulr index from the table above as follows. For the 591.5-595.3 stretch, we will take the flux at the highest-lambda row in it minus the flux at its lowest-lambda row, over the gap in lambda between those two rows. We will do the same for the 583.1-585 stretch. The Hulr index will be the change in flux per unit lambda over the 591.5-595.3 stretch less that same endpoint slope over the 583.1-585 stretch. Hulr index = 0.08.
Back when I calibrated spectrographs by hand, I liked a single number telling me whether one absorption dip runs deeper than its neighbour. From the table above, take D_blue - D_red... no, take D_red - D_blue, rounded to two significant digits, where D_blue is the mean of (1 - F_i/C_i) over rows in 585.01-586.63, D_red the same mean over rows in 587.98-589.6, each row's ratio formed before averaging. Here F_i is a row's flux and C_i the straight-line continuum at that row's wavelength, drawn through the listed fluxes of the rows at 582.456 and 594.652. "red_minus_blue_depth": 0.14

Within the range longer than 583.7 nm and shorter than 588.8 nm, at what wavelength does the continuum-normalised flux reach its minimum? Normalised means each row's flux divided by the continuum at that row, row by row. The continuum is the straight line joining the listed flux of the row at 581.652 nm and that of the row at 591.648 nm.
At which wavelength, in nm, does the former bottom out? 588.658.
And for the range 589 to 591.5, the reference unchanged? 589.201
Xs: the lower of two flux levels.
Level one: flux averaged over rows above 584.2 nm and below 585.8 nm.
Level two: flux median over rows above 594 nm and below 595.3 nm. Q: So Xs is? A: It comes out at 6.94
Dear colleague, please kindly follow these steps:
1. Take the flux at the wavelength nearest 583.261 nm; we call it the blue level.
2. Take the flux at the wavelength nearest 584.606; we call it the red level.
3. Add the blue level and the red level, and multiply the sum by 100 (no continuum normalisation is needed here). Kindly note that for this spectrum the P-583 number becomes 1461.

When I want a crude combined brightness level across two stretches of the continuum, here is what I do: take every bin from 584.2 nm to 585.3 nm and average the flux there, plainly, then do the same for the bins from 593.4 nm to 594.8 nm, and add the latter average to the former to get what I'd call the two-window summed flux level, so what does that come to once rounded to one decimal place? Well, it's 14.2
